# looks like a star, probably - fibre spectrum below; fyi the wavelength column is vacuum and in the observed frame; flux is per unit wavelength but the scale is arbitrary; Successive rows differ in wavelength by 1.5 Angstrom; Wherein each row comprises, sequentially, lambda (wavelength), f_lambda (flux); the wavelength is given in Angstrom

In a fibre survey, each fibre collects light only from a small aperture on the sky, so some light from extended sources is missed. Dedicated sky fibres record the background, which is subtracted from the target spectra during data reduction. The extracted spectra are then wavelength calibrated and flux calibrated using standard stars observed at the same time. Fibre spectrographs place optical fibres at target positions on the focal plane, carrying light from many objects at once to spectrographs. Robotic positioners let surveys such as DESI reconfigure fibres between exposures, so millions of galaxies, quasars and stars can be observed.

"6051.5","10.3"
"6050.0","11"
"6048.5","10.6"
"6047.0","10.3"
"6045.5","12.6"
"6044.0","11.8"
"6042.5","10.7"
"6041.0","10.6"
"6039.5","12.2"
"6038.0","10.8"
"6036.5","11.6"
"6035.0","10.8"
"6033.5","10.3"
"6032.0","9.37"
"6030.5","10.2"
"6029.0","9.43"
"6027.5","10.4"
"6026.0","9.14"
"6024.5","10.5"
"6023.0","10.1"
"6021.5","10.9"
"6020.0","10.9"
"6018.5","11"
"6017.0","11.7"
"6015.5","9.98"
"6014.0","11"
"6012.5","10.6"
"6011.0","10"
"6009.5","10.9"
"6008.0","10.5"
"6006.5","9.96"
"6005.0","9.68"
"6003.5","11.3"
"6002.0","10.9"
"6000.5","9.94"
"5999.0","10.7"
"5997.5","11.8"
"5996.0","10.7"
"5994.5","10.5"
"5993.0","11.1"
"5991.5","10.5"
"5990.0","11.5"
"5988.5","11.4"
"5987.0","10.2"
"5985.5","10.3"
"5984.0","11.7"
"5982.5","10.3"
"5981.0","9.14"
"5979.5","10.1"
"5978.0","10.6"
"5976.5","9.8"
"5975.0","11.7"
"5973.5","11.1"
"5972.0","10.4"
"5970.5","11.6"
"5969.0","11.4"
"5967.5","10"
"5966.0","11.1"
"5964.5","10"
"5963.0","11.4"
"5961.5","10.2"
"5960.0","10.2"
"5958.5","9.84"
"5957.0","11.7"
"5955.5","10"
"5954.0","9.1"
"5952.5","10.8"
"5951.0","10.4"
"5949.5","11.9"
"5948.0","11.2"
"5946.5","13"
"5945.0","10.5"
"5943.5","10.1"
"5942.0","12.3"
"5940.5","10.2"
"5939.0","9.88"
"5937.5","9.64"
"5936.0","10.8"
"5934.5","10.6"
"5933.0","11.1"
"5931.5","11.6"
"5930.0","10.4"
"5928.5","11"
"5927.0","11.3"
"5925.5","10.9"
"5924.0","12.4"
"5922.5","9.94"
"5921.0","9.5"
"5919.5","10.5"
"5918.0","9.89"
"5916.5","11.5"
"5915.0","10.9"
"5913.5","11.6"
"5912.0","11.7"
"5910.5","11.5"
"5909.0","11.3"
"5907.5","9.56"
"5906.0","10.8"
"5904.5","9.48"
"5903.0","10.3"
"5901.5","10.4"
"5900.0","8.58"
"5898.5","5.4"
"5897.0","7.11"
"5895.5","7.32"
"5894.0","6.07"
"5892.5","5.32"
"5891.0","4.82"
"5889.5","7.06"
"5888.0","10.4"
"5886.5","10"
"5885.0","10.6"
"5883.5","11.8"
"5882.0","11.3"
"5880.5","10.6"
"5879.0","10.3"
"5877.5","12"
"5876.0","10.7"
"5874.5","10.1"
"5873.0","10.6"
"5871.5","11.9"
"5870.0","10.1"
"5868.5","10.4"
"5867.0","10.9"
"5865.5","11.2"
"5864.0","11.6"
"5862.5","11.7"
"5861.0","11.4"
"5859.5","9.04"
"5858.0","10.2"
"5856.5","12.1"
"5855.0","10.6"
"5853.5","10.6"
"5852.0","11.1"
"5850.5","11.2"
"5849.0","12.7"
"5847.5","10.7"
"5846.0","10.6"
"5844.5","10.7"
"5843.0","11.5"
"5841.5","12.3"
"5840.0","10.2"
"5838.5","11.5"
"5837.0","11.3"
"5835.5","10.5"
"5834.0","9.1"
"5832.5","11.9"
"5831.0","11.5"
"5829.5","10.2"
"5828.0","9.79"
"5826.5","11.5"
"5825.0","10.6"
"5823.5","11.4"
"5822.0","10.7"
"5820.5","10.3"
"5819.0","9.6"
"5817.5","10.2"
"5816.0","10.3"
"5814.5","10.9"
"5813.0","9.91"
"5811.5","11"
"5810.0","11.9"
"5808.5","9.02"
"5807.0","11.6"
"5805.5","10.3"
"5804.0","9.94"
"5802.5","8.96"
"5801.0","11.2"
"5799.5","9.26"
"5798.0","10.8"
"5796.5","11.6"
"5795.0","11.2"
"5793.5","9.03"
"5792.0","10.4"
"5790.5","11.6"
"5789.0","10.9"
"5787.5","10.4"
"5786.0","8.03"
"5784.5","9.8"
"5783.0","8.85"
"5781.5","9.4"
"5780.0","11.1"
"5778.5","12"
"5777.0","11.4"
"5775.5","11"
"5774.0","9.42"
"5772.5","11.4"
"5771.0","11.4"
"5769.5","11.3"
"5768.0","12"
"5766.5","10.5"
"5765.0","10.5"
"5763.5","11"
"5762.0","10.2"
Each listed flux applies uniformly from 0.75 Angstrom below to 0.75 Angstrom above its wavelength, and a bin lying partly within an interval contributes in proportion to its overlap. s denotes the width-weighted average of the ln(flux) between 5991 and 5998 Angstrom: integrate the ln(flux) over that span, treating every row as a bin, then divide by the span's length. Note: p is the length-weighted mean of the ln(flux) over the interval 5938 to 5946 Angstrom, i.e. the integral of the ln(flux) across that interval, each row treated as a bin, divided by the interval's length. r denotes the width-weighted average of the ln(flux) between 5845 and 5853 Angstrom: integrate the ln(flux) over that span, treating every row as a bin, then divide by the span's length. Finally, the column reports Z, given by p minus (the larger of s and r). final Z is -0.05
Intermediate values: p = 2.36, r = 2.42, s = 2.39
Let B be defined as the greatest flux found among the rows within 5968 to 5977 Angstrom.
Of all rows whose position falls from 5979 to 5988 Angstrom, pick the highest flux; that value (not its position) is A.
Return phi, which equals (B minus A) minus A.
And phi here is -12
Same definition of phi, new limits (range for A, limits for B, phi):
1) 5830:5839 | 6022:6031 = -13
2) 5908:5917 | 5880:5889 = -12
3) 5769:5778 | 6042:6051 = -10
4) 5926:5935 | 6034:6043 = -11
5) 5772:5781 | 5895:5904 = -14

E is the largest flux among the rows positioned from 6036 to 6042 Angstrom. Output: 12.2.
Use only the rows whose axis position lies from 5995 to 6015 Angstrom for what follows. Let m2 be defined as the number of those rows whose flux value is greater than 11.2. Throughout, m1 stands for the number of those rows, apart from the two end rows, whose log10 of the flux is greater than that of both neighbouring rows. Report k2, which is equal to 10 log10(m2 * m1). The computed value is 8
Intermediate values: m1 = 3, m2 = 2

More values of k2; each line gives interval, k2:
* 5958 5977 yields 12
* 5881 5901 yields 8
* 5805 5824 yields 10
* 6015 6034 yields 6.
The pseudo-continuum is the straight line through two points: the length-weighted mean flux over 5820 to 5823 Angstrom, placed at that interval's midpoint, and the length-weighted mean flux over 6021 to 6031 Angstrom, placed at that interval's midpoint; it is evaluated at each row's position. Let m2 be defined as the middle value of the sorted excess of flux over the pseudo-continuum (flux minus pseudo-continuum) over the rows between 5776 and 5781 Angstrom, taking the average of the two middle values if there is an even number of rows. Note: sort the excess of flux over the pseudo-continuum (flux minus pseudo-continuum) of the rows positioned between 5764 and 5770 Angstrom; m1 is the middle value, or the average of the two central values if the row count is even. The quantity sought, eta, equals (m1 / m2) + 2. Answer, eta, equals 2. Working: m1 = 0.2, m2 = 0.7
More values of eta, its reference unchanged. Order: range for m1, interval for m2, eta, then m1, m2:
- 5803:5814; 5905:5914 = 2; -0.3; 1.0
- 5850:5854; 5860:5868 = 3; 0.6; 0.9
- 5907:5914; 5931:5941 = 6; 1.1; 0.3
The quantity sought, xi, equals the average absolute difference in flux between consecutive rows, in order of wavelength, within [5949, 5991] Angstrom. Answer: 0.99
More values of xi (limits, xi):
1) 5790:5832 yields 1.15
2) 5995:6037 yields 0.79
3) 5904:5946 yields 0.88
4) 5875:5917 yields 1.06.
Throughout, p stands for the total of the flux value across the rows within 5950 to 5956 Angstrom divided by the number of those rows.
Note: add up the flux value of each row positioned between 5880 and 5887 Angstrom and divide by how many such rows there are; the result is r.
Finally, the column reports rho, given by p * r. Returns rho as 109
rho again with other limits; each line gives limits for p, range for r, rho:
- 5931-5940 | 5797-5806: 107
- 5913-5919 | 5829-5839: 119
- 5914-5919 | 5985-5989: 114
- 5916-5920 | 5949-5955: 112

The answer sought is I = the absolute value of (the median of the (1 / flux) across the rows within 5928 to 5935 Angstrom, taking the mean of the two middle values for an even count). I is 0.091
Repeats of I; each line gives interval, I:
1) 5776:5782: 0.089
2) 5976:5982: 0.101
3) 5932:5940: 0.094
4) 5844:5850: 0.093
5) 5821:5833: 0.091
